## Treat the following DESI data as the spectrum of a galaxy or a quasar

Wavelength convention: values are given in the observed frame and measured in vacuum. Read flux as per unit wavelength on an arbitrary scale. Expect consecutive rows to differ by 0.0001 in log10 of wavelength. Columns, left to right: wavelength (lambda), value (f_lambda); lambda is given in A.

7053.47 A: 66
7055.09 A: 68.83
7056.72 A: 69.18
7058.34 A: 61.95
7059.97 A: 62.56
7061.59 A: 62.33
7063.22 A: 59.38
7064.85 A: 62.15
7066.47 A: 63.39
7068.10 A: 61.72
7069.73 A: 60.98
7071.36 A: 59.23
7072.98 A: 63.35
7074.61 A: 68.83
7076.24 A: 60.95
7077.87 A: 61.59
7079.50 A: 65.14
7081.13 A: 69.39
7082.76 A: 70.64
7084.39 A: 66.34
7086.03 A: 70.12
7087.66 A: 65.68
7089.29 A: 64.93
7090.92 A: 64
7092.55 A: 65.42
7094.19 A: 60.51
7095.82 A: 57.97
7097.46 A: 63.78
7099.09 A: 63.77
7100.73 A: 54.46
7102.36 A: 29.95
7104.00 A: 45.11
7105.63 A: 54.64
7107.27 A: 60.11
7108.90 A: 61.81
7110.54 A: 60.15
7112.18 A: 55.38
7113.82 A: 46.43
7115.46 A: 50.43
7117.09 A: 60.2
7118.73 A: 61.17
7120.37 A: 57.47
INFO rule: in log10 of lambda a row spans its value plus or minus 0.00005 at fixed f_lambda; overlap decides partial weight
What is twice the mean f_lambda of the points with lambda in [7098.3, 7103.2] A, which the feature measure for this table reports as 99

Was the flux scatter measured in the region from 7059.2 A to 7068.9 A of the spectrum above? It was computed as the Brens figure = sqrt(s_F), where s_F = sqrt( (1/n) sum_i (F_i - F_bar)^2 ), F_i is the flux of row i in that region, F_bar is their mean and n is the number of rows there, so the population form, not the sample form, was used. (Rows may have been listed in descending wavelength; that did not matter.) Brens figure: 1.12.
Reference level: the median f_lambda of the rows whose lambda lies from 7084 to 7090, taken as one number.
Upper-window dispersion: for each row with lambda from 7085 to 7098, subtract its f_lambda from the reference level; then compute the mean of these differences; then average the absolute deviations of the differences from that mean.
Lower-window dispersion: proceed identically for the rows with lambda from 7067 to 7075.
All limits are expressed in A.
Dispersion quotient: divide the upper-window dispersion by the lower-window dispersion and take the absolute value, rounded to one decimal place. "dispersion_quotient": 1.0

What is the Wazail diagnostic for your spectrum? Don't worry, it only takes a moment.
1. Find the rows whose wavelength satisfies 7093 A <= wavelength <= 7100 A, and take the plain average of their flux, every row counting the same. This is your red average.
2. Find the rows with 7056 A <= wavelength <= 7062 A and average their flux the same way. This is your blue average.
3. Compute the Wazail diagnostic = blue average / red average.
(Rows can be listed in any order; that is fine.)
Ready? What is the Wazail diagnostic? 1.04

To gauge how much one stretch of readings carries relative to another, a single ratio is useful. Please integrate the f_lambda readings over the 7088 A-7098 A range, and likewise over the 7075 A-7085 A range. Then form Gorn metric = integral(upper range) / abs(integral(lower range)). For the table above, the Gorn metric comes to 0.96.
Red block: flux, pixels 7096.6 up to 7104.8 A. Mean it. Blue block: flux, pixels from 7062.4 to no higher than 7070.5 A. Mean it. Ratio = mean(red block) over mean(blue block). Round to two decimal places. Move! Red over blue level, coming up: 0.84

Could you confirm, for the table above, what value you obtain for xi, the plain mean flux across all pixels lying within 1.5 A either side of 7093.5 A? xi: 63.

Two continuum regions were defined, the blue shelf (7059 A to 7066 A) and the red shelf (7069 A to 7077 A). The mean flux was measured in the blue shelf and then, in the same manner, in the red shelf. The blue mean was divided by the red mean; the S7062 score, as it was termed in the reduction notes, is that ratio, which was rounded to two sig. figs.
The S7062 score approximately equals 0.98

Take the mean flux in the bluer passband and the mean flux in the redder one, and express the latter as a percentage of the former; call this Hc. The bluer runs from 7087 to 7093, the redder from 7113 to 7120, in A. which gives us 84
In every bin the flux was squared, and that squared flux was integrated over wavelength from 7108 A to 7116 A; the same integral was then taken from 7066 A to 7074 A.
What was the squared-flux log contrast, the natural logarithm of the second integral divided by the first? 0.22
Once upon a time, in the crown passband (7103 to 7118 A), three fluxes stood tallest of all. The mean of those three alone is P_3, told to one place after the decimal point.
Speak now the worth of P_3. 60.7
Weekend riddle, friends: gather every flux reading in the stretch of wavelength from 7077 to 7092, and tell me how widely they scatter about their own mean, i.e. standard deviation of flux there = 3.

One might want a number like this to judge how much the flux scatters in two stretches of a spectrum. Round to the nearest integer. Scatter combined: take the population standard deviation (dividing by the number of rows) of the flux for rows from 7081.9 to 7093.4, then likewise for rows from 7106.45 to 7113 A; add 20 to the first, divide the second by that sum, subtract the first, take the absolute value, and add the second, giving 5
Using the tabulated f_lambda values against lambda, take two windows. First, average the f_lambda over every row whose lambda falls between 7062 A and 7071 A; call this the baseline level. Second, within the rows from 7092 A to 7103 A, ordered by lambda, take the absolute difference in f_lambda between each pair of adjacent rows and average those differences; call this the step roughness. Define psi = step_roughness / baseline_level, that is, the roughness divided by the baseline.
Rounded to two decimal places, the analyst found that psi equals 0.13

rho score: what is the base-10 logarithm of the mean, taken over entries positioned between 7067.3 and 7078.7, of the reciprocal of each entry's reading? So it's -1.79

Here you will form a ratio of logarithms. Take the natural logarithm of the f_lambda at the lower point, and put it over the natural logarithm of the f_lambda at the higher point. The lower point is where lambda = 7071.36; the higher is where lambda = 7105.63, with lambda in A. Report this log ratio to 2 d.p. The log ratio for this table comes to 1.02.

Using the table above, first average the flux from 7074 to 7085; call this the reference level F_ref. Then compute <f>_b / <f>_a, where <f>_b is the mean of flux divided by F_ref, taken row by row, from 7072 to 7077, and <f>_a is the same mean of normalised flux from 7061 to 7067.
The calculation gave 1.04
